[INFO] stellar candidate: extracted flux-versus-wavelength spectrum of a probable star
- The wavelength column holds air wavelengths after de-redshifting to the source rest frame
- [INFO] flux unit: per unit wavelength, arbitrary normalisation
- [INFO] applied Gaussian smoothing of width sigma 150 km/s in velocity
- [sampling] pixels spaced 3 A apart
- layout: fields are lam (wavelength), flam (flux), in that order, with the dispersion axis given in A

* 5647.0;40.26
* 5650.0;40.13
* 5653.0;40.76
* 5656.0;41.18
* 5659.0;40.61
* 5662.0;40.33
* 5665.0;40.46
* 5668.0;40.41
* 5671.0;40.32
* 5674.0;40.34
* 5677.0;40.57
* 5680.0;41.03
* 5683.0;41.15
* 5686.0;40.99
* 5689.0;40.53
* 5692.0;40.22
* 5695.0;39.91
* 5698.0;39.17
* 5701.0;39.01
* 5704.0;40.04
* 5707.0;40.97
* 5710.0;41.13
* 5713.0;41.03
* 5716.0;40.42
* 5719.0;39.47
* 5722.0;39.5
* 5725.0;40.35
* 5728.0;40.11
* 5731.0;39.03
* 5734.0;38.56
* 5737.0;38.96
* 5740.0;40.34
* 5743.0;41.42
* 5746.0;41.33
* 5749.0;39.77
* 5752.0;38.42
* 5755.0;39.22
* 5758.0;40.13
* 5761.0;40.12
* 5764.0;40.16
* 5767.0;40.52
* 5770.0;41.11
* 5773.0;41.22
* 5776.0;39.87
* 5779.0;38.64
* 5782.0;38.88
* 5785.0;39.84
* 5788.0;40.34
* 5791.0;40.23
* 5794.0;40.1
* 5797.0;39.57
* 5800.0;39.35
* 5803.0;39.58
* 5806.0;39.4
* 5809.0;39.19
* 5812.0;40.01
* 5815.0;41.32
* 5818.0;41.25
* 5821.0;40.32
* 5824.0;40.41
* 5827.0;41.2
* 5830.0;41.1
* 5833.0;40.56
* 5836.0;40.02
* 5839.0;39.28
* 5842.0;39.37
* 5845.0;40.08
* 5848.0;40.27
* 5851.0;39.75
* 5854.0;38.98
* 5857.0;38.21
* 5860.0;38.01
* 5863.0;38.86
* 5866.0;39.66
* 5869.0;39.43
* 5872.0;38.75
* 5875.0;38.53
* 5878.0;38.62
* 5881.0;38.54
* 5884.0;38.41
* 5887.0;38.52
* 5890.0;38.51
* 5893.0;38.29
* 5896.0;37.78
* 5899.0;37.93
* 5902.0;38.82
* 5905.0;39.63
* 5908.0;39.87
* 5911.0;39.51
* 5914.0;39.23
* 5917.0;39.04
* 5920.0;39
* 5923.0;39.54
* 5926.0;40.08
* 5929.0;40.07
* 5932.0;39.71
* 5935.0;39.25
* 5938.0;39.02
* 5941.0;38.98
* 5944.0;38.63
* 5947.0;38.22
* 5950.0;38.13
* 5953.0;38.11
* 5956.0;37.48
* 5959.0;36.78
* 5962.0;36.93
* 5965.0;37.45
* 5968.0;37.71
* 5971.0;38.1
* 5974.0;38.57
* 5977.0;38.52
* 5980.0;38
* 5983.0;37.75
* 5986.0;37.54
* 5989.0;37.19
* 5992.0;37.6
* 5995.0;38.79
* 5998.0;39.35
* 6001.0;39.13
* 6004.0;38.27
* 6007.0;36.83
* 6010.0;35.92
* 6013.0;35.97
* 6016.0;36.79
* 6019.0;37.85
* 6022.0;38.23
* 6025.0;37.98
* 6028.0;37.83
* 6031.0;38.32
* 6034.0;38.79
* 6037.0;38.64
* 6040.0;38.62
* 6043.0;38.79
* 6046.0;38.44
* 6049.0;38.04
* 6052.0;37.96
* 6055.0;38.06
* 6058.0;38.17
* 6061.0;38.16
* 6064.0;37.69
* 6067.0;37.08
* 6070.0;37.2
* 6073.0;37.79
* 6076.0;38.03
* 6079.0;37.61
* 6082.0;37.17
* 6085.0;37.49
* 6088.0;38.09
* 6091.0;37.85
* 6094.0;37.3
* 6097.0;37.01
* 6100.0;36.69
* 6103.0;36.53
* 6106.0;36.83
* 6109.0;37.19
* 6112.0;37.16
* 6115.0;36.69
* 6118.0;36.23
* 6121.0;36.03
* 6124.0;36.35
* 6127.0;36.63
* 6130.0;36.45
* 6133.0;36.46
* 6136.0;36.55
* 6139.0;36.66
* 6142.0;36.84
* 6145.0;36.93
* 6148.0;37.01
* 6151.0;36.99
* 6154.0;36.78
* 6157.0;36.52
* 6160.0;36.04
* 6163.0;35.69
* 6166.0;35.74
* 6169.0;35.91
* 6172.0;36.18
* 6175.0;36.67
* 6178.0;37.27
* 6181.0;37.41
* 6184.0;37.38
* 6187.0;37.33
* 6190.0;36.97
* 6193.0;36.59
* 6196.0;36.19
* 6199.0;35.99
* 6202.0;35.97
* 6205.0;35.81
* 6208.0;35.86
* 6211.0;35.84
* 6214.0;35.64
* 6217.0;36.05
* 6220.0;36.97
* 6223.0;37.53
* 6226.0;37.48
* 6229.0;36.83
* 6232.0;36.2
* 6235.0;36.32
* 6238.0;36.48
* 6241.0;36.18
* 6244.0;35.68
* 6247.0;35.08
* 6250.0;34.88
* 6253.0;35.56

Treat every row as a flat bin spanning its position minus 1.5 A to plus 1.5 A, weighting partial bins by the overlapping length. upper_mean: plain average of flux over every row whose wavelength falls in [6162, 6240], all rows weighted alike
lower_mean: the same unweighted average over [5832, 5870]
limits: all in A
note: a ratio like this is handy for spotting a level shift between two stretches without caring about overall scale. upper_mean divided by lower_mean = 0.93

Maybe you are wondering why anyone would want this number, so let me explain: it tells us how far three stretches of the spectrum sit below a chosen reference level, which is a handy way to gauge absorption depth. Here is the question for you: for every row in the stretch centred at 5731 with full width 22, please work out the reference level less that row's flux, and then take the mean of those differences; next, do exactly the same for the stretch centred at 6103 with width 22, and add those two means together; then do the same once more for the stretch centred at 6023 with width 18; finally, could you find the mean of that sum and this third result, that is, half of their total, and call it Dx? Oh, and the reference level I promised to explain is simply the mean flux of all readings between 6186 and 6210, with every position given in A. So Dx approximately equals -2.7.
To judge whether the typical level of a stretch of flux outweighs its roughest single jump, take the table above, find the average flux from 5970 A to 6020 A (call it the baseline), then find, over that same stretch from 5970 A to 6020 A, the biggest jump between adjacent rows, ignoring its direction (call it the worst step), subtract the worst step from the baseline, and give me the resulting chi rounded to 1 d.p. 36.3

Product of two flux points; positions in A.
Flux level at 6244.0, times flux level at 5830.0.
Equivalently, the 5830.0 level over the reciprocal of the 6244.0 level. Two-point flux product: 1466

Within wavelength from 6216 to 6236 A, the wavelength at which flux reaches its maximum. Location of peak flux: 6223.0 A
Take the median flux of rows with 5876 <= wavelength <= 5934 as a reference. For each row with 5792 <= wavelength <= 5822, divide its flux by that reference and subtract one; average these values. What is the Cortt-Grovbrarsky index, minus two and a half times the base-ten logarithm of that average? 4.0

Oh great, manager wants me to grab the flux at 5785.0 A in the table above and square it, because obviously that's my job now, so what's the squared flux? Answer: 1587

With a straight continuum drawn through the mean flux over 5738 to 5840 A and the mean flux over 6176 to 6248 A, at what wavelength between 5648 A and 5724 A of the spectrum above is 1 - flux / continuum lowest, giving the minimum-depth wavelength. 5710.0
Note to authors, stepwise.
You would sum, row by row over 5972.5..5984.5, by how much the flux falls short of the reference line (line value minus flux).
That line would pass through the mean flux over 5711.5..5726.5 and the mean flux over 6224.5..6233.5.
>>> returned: 1.0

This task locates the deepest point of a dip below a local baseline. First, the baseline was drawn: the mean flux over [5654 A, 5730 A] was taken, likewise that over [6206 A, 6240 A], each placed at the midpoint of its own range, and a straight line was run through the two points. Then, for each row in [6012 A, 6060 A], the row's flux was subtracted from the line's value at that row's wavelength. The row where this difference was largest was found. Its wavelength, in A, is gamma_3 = 6013.0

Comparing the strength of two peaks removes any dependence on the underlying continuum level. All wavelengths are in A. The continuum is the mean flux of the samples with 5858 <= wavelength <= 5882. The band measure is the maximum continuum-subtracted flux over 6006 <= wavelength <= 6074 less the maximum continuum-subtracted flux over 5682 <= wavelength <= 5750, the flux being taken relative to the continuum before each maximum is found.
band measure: -2.6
